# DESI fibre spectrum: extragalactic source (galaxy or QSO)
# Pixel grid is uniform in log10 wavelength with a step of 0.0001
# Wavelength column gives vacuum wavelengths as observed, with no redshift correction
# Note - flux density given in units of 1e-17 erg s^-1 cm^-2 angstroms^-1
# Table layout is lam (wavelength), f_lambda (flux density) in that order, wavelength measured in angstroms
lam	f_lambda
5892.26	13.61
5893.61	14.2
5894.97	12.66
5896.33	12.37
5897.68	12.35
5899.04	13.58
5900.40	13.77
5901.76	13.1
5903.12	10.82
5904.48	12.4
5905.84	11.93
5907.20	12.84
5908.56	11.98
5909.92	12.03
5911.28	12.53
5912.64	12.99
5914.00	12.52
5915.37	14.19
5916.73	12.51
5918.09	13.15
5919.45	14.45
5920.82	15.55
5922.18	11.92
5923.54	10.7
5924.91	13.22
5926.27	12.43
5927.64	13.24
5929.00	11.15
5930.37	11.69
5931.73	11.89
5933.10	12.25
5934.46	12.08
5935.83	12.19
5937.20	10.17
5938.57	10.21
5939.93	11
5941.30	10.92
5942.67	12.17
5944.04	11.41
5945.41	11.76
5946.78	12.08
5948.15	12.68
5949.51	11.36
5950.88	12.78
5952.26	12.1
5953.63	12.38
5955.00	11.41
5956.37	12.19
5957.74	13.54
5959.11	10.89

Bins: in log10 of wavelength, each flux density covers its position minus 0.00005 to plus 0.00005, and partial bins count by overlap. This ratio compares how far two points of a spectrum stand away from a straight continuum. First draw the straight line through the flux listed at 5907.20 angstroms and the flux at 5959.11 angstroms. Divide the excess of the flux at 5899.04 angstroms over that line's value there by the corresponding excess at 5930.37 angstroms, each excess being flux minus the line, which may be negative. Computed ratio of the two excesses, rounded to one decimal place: -1.6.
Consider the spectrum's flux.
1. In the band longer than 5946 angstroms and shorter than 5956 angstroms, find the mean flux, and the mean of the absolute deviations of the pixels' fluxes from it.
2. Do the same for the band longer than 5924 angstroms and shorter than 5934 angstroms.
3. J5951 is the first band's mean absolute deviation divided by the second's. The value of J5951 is 0.72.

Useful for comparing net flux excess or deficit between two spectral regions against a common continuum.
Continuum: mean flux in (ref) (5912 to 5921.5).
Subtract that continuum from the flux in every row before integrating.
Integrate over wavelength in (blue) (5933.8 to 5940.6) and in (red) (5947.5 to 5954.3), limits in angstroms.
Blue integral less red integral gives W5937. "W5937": -8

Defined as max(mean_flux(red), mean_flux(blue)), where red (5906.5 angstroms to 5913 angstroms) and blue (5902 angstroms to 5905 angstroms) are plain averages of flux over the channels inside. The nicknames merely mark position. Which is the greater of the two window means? 12.5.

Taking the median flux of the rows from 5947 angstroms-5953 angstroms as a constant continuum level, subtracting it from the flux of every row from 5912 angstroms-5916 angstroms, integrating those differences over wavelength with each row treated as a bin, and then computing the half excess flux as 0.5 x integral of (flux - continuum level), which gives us 1.7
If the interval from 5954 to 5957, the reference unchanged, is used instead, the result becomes -0.8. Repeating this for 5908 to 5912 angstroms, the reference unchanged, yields -0.4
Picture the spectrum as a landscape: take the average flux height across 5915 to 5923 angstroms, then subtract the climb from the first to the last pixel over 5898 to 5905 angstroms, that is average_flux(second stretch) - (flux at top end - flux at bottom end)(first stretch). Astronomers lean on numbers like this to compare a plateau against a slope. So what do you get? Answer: 15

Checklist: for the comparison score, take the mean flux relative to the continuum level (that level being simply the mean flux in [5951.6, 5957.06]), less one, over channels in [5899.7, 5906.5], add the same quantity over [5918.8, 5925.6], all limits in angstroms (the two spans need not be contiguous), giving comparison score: 0.13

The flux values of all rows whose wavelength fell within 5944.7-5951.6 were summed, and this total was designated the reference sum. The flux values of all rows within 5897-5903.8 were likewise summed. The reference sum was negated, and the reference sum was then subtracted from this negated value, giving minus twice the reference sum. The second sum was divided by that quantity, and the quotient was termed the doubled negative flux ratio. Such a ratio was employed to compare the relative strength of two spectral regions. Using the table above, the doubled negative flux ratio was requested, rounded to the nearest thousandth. -0.524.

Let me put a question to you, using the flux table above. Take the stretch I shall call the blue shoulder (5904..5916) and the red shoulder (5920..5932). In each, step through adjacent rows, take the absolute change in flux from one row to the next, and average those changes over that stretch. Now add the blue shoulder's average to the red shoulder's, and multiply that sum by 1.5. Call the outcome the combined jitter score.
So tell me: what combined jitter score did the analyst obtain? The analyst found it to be 3.2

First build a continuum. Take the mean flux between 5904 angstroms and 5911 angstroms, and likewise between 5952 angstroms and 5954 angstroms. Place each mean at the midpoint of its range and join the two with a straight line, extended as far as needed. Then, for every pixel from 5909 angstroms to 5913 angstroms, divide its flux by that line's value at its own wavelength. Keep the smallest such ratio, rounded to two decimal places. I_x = 0.98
